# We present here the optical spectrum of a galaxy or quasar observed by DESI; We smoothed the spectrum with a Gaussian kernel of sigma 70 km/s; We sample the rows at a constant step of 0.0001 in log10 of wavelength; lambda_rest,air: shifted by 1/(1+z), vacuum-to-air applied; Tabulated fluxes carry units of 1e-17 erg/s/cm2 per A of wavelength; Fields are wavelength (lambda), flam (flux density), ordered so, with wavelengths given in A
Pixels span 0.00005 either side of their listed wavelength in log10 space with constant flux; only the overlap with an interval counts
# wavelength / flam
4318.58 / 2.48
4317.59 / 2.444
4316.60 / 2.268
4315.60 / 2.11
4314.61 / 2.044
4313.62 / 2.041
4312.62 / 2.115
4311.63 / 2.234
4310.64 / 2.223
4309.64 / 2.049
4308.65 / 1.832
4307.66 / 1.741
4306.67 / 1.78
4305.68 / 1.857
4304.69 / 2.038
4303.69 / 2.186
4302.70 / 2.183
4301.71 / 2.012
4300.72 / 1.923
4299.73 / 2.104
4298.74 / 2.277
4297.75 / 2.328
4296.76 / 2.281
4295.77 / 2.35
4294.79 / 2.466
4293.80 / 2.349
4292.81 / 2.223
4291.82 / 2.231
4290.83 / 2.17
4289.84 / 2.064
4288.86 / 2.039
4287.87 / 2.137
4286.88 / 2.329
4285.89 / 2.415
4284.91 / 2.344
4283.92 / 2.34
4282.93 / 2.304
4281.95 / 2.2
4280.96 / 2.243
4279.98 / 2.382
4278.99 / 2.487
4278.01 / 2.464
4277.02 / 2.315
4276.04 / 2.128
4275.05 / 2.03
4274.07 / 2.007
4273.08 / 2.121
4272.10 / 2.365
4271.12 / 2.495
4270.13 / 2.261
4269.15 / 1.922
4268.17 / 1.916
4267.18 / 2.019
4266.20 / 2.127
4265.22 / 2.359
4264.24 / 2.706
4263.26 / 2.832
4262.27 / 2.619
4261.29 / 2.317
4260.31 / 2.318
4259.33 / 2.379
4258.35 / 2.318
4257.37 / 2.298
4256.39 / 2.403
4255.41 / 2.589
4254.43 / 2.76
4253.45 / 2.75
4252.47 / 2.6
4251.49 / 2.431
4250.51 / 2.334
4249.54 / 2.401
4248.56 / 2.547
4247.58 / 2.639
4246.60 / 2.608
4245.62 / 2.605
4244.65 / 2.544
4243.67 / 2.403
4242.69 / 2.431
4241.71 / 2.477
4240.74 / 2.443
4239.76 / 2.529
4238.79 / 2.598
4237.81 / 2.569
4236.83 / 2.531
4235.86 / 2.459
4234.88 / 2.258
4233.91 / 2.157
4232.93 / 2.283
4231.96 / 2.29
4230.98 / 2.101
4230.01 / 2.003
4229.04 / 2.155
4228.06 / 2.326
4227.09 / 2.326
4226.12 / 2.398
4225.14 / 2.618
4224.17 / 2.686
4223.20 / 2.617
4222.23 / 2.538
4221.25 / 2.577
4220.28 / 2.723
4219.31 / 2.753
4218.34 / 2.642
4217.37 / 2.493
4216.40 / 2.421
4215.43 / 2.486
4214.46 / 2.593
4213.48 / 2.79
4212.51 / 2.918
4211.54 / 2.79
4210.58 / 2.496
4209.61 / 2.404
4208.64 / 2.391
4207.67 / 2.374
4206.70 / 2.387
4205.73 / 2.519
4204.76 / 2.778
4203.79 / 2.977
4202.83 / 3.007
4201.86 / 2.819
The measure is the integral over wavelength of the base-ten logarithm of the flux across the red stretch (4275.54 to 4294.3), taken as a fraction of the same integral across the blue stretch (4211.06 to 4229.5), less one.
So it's -0.12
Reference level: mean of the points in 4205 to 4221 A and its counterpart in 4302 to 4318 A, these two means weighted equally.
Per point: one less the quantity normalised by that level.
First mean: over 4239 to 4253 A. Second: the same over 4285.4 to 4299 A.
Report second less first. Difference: 0.10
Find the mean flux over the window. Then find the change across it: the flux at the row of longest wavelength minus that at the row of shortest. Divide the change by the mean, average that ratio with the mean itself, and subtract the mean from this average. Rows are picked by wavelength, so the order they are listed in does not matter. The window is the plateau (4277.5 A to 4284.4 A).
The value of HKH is -1.20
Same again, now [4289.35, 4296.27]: -1.07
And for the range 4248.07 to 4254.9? -1.23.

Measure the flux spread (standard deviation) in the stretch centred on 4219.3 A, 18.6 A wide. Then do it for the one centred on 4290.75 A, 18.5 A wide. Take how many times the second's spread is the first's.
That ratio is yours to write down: 0.72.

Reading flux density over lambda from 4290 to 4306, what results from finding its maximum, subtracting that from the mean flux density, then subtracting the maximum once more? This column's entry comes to -2.7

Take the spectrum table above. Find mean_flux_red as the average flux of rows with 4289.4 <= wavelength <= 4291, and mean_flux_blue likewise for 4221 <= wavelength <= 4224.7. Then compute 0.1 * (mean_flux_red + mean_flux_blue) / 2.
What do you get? 0.236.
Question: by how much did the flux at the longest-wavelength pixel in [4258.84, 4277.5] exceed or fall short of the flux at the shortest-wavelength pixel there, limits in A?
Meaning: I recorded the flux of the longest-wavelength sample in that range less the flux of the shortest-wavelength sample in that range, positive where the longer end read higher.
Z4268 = -0.1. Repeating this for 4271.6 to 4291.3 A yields -0.2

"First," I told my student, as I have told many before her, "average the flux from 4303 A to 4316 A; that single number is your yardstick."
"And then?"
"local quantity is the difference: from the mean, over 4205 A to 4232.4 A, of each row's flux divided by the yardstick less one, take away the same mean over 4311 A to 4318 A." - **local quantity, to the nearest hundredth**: 0.16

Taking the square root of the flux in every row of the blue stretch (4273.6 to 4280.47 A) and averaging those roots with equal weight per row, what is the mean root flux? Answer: 1.50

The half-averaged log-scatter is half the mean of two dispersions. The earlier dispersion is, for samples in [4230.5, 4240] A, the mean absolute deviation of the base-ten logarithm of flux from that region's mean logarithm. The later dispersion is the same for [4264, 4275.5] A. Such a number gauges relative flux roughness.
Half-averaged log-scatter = 0.0172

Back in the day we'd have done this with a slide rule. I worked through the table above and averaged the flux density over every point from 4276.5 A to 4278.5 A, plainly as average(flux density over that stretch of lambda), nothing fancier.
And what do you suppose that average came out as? 2.39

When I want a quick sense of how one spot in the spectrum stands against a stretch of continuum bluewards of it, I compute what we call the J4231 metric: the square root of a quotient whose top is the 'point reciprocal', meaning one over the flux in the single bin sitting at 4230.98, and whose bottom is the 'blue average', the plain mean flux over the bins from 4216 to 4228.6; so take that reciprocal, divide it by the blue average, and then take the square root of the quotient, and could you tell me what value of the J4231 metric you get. 0.432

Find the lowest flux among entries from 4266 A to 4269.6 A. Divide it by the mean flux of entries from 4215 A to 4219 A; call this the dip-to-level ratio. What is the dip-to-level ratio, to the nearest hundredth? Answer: 0.76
